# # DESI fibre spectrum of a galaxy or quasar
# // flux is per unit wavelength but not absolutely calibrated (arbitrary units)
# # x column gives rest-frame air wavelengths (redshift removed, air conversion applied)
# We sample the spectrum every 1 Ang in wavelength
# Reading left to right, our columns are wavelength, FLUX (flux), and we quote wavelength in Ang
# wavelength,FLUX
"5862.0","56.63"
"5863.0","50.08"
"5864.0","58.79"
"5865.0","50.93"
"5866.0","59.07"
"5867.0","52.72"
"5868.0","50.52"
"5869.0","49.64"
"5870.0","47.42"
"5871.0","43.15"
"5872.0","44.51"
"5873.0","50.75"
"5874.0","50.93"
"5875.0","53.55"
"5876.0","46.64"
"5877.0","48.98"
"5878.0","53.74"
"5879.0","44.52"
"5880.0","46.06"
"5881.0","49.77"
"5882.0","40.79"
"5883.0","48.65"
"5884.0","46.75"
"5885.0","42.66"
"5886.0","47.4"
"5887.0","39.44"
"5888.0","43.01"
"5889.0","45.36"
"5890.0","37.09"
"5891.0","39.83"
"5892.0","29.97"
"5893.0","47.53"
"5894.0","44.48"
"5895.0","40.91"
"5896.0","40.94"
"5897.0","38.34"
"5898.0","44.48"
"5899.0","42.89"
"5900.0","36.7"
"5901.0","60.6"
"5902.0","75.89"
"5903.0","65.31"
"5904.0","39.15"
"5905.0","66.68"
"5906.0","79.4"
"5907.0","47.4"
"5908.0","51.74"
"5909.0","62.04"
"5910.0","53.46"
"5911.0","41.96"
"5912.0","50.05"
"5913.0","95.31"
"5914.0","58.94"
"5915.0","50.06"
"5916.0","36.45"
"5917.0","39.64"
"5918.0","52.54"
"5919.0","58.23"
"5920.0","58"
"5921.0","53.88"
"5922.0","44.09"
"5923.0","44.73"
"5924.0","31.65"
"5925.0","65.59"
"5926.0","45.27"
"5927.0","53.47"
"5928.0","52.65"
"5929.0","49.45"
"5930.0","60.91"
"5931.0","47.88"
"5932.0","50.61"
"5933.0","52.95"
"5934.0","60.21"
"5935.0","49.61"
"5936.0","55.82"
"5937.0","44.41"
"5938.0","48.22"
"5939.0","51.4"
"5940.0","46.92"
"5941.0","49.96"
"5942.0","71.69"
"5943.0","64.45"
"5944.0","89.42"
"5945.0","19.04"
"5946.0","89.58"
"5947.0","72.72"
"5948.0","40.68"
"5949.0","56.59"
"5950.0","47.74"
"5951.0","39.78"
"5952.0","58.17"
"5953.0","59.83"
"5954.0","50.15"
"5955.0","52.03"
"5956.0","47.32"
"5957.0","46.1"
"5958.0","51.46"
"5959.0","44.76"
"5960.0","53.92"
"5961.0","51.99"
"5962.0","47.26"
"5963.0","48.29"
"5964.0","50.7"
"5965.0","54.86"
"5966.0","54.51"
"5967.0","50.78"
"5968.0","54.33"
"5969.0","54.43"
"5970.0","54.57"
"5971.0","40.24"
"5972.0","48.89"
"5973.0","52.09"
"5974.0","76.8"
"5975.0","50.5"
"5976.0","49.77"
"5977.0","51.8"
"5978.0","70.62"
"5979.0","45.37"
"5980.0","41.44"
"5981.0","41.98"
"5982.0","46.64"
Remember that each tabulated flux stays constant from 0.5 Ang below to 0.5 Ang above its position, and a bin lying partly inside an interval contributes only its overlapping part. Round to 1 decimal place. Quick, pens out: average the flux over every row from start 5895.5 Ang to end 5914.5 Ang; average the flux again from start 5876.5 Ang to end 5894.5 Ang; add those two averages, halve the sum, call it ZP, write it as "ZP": 49.8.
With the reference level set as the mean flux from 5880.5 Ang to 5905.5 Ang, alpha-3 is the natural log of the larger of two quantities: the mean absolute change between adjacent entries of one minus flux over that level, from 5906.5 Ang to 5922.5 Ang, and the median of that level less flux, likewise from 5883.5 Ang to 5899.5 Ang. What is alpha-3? 1.2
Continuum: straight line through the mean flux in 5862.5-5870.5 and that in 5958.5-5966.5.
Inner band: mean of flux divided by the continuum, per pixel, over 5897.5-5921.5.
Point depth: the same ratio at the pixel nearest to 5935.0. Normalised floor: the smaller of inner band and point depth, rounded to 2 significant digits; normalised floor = 0.97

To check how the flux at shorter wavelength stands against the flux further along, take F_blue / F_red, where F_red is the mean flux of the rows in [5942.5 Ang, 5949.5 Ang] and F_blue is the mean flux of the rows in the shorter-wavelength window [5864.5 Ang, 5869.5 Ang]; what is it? 0.85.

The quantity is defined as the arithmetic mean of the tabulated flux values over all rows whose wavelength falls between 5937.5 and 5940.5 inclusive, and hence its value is 49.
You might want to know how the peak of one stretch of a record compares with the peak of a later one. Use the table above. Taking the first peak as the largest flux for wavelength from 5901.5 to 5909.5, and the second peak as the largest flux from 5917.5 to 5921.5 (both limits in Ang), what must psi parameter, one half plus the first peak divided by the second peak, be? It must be 1.86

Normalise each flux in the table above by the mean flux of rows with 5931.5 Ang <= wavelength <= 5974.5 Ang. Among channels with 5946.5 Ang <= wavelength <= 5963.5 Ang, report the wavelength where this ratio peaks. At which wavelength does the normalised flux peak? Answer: 5947.0 Ang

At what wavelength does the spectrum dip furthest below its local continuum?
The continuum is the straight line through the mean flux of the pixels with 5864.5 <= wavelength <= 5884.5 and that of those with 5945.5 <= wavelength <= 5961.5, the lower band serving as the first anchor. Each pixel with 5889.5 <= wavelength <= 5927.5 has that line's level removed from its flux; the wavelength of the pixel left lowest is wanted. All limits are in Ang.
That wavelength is 5924.0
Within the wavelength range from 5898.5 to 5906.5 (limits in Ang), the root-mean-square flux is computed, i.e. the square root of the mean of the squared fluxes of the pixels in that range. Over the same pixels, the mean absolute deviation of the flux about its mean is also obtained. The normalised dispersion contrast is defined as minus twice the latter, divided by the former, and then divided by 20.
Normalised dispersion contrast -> -0.023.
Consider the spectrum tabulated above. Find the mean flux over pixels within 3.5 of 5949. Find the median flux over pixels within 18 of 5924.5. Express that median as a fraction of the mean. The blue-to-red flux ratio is 0.88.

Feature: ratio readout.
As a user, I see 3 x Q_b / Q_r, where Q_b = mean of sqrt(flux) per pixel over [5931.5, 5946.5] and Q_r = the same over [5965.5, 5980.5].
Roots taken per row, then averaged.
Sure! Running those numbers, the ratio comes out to 3.06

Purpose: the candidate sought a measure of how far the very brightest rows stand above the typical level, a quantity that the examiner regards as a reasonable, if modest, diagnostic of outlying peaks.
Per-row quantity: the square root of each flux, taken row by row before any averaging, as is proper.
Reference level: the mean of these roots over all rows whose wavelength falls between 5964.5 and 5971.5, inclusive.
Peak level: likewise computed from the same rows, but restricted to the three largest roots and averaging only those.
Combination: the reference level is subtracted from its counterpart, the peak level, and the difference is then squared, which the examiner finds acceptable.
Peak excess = 0.04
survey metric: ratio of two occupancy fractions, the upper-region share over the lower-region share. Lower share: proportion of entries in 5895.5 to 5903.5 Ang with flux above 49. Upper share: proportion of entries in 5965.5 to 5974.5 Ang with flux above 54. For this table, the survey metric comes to 1.5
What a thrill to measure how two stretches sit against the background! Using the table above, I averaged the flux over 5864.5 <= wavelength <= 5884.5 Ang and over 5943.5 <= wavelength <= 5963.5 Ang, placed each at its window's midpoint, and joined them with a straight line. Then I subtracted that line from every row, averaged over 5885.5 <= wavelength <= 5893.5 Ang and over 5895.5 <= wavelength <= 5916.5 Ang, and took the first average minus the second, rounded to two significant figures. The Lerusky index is -12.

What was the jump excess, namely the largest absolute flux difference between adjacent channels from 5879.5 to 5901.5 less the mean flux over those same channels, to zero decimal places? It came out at -19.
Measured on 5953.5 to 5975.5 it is -25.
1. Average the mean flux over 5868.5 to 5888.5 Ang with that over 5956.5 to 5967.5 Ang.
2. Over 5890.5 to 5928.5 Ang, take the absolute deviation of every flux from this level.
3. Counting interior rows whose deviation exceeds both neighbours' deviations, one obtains 13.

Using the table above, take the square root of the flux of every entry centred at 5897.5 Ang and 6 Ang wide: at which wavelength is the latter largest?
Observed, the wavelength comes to 5898.0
